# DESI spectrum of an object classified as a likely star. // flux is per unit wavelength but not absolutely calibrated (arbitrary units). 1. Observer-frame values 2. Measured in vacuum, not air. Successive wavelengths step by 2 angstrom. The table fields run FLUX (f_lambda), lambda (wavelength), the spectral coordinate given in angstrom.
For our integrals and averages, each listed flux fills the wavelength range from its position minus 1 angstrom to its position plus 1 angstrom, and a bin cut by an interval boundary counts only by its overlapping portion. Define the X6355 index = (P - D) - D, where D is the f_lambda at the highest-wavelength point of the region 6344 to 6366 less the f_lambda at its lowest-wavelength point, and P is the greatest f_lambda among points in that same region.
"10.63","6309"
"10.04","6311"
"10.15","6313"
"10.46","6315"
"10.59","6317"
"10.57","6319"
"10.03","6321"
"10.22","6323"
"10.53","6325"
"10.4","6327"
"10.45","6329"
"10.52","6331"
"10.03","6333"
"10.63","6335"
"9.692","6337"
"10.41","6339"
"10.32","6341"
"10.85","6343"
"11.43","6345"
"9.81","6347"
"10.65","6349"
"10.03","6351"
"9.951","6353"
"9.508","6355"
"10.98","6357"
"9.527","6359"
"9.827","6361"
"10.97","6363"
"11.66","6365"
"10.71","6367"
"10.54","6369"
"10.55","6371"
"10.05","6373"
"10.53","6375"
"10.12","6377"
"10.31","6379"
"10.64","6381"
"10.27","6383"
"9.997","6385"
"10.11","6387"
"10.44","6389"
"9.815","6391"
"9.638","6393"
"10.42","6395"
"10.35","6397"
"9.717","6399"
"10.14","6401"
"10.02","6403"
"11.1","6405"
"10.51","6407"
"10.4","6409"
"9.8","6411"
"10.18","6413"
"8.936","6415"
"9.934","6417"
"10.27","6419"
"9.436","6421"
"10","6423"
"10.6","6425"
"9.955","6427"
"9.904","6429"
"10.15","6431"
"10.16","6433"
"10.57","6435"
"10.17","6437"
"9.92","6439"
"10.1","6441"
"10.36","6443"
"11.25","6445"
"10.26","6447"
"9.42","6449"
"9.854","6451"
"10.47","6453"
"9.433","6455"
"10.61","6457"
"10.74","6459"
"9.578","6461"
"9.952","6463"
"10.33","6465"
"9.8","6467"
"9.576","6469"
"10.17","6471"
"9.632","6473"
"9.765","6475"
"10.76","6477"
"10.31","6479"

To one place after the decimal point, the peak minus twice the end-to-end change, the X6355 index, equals 11.2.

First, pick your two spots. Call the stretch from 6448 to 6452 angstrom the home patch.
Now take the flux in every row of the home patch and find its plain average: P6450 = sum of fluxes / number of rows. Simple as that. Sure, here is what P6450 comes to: 9.64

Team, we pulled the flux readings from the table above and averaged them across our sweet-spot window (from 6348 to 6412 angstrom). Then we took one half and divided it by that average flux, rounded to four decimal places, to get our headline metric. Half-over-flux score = 0.0486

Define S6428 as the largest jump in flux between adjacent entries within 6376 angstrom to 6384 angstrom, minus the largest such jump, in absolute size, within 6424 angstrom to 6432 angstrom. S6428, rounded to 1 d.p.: -0.3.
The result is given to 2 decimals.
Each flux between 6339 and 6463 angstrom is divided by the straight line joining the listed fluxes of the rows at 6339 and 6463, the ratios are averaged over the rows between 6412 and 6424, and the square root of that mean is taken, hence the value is 0.98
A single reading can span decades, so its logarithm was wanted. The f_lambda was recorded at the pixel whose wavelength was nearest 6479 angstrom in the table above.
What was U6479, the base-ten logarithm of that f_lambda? 1.01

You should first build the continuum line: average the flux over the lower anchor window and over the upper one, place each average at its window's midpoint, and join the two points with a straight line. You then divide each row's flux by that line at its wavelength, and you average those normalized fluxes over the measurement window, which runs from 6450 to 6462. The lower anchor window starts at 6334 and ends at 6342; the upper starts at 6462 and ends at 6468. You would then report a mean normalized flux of 1.01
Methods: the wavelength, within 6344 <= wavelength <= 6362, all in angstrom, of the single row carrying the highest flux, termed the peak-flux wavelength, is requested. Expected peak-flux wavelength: 6345 angstrom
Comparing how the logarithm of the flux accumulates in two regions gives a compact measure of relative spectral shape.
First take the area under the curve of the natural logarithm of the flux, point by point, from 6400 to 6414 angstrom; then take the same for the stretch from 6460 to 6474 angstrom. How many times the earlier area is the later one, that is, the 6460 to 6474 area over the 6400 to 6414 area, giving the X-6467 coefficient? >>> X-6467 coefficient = 0.981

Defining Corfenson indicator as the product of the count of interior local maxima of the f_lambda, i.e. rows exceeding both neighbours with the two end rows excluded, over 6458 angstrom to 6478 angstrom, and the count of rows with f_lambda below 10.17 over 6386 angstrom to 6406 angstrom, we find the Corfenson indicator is 12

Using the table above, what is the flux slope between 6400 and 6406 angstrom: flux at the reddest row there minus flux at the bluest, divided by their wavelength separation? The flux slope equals 0.24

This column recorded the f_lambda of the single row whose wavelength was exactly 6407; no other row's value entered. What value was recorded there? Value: 10.51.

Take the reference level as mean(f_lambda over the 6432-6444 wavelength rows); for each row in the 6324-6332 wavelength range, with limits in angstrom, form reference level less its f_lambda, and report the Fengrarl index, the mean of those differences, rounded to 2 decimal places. -0.26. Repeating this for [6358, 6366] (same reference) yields -0.28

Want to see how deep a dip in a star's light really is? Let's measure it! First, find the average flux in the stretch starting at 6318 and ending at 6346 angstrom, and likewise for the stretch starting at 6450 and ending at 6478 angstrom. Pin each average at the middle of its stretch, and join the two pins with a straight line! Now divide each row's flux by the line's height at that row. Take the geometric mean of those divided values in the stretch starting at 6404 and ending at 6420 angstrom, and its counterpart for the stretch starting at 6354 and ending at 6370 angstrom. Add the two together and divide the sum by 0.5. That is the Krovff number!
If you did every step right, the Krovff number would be 4.00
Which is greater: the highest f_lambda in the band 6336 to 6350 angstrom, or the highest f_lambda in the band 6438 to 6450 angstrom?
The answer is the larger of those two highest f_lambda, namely 11.4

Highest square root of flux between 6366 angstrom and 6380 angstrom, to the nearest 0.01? 3.27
